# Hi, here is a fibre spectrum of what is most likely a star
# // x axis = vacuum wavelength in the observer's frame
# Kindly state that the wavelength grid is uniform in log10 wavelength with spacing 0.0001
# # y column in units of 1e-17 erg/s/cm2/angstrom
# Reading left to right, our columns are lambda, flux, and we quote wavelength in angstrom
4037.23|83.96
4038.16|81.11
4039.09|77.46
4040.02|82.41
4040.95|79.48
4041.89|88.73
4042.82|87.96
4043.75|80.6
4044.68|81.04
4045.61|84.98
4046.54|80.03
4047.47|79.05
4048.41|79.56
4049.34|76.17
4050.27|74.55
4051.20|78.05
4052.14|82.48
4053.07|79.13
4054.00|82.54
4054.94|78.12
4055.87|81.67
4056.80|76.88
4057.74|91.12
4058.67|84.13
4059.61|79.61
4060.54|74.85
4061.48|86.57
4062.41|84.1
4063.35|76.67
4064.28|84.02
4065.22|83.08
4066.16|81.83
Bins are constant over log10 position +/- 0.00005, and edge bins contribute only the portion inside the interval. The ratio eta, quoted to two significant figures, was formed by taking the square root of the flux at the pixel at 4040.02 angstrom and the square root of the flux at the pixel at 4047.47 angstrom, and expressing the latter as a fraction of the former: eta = 0.98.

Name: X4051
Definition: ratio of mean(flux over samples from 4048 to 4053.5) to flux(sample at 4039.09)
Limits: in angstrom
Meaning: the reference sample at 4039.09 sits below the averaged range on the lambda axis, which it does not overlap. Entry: 1.01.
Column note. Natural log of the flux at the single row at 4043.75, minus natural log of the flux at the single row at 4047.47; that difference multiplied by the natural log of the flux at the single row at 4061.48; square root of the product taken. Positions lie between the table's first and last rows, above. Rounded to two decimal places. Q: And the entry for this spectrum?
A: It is 0.29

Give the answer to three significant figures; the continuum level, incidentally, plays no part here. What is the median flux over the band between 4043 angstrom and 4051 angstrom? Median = 79.8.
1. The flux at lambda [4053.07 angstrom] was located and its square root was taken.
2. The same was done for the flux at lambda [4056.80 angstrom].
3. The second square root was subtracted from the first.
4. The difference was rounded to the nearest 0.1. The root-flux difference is 0.1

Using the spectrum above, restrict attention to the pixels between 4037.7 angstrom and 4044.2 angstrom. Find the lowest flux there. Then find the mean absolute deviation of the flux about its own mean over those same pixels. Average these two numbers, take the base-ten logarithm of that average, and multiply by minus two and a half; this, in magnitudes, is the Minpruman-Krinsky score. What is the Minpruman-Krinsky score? -4.02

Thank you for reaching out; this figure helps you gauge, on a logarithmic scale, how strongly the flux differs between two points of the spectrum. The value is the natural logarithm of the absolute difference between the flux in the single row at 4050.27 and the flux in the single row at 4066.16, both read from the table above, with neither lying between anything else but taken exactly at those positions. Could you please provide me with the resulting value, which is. 2.0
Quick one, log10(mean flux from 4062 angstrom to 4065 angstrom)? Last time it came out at 1.91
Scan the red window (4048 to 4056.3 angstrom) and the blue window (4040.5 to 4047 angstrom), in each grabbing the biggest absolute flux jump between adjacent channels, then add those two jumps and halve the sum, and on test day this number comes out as 6.8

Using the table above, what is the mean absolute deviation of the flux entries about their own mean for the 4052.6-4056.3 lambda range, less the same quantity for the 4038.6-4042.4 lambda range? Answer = -1.8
